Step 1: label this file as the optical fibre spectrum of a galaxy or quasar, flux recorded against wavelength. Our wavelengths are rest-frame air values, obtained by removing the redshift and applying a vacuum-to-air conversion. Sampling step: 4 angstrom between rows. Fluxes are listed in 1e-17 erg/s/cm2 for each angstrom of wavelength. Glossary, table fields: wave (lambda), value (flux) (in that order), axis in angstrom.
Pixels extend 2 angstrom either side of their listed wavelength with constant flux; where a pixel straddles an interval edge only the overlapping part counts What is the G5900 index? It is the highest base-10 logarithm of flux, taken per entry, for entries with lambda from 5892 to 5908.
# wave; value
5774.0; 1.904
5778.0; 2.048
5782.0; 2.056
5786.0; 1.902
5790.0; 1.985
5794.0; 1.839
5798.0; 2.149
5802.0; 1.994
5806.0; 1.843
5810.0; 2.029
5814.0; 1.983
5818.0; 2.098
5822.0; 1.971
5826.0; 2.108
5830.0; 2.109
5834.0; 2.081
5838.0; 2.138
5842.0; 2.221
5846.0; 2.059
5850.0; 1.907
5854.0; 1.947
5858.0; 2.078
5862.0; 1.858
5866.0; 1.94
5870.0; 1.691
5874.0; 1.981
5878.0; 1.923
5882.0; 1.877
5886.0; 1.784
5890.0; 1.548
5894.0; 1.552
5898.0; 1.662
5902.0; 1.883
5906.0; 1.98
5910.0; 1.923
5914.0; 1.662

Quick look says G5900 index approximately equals 0.297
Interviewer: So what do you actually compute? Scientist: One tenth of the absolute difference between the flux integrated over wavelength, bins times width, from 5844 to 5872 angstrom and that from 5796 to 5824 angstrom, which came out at 0.2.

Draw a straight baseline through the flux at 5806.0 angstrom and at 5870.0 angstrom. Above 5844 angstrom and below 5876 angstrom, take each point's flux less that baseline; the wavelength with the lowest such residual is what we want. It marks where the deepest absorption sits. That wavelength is 5870.0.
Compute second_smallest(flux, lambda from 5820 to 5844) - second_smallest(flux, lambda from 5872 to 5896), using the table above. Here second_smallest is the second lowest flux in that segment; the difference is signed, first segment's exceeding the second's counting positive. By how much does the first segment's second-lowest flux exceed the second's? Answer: 0.53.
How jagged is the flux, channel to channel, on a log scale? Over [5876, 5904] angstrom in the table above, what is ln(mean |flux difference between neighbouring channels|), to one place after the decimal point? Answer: -2.1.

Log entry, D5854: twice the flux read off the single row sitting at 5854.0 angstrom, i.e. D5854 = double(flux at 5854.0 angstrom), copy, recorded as 3.89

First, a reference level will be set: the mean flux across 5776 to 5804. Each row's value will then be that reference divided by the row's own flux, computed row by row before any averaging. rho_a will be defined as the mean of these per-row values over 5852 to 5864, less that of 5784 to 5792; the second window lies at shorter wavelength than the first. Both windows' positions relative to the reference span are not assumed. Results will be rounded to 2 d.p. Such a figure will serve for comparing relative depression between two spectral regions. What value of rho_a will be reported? -0.01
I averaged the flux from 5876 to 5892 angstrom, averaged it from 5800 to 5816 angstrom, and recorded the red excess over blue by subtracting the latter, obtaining -0.179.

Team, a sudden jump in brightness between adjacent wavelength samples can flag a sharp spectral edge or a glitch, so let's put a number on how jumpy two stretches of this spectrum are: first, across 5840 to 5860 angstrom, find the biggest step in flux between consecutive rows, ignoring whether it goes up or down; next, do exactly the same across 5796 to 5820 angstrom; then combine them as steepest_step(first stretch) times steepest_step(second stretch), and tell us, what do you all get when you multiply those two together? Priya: 0.030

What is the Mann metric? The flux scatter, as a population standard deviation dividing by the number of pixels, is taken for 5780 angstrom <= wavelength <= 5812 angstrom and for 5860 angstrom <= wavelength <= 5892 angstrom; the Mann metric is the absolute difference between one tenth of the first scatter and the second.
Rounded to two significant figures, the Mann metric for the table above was 0.13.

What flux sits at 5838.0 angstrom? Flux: 2.138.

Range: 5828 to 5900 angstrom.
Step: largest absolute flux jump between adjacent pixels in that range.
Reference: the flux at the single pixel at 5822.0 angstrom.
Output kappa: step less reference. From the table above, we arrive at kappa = -1.68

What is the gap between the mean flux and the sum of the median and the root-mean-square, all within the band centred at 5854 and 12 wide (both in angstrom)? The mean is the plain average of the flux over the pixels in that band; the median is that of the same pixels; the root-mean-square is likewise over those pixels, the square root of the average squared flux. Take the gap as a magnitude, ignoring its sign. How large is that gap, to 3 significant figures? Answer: 1.95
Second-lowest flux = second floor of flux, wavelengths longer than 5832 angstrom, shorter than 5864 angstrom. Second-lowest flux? 1.907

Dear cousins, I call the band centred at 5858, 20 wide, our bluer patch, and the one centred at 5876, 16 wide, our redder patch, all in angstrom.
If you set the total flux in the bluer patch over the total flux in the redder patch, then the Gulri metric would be 1.30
